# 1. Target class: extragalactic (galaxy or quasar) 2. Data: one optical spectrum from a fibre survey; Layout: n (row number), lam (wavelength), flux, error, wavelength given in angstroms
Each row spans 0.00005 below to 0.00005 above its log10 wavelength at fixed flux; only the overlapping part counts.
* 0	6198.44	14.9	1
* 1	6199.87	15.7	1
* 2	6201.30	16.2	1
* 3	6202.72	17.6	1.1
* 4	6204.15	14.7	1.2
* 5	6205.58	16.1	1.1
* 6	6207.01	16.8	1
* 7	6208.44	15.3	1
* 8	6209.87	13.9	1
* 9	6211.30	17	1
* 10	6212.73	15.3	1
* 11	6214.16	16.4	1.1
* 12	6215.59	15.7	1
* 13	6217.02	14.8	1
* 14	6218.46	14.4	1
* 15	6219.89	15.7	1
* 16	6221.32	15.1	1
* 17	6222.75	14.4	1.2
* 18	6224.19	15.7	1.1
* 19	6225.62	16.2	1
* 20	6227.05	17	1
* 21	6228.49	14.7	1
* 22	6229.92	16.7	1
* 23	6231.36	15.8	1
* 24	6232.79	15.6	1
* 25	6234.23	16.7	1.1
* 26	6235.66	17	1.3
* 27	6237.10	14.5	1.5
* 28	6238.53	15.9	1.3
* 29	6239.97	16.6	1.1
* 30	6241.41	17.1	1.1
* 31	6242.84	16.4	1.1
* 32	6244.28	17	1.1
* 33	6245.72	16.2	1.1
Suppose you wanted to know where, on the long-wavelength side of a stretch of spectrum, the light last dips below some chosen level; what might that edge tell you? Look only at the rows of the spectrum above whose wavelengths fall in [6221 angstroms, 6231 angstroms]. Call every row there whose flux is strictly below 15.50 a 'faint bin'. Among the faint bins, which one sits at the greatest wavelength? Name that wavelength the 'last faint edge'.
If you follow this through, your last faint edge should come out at 6228.49 angstroms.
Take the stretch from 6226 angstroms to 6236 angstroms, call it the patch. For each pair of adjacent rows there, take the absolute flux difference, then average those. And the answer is 1.1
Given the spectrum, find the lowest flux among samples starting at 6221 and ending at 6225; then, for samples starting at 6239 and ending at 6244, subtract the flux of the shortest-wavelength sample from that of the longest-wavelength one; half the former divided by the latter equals -36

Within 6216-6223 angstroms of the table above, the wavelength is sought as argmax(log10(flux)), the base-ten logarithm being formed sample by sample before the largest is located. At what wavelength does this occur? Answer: 6219.89 angstroms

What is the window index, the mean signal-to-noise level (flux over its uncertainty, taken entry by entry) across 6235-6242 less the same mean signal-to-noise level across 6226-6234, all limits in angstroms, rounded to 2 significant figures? -2.8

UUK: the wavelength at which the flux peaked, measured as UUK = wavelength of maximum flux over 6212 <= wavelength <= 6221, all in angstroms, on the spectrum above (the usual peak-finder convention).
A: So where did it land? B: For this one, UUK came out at 6214.16 angstroms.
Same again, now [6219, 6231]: 6227.05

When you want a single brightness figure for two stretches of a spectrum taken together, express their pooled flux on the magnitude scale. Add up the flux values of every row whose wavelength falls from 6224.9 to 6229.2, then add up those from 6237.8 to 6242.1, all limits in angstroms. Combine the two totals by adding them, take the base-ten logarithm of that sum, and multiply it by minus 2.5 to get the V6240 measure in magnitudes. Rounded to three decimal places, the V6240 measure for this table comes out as -4.973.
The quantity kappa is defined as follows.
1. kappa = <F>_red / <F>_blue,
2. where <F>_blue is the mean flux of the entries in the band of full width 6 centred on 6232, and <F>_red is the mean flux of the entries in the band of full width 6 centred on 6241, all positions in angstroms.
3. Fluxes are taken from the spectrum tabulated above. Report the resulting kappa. 1.02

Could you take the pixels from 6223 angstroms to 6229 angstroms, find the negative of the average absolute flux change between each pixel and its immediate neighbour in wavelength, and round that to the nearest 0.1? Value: -1.2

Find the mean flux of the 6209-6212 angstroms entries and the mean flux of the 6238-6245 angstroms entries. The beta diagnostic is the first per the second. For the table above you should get 0.93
